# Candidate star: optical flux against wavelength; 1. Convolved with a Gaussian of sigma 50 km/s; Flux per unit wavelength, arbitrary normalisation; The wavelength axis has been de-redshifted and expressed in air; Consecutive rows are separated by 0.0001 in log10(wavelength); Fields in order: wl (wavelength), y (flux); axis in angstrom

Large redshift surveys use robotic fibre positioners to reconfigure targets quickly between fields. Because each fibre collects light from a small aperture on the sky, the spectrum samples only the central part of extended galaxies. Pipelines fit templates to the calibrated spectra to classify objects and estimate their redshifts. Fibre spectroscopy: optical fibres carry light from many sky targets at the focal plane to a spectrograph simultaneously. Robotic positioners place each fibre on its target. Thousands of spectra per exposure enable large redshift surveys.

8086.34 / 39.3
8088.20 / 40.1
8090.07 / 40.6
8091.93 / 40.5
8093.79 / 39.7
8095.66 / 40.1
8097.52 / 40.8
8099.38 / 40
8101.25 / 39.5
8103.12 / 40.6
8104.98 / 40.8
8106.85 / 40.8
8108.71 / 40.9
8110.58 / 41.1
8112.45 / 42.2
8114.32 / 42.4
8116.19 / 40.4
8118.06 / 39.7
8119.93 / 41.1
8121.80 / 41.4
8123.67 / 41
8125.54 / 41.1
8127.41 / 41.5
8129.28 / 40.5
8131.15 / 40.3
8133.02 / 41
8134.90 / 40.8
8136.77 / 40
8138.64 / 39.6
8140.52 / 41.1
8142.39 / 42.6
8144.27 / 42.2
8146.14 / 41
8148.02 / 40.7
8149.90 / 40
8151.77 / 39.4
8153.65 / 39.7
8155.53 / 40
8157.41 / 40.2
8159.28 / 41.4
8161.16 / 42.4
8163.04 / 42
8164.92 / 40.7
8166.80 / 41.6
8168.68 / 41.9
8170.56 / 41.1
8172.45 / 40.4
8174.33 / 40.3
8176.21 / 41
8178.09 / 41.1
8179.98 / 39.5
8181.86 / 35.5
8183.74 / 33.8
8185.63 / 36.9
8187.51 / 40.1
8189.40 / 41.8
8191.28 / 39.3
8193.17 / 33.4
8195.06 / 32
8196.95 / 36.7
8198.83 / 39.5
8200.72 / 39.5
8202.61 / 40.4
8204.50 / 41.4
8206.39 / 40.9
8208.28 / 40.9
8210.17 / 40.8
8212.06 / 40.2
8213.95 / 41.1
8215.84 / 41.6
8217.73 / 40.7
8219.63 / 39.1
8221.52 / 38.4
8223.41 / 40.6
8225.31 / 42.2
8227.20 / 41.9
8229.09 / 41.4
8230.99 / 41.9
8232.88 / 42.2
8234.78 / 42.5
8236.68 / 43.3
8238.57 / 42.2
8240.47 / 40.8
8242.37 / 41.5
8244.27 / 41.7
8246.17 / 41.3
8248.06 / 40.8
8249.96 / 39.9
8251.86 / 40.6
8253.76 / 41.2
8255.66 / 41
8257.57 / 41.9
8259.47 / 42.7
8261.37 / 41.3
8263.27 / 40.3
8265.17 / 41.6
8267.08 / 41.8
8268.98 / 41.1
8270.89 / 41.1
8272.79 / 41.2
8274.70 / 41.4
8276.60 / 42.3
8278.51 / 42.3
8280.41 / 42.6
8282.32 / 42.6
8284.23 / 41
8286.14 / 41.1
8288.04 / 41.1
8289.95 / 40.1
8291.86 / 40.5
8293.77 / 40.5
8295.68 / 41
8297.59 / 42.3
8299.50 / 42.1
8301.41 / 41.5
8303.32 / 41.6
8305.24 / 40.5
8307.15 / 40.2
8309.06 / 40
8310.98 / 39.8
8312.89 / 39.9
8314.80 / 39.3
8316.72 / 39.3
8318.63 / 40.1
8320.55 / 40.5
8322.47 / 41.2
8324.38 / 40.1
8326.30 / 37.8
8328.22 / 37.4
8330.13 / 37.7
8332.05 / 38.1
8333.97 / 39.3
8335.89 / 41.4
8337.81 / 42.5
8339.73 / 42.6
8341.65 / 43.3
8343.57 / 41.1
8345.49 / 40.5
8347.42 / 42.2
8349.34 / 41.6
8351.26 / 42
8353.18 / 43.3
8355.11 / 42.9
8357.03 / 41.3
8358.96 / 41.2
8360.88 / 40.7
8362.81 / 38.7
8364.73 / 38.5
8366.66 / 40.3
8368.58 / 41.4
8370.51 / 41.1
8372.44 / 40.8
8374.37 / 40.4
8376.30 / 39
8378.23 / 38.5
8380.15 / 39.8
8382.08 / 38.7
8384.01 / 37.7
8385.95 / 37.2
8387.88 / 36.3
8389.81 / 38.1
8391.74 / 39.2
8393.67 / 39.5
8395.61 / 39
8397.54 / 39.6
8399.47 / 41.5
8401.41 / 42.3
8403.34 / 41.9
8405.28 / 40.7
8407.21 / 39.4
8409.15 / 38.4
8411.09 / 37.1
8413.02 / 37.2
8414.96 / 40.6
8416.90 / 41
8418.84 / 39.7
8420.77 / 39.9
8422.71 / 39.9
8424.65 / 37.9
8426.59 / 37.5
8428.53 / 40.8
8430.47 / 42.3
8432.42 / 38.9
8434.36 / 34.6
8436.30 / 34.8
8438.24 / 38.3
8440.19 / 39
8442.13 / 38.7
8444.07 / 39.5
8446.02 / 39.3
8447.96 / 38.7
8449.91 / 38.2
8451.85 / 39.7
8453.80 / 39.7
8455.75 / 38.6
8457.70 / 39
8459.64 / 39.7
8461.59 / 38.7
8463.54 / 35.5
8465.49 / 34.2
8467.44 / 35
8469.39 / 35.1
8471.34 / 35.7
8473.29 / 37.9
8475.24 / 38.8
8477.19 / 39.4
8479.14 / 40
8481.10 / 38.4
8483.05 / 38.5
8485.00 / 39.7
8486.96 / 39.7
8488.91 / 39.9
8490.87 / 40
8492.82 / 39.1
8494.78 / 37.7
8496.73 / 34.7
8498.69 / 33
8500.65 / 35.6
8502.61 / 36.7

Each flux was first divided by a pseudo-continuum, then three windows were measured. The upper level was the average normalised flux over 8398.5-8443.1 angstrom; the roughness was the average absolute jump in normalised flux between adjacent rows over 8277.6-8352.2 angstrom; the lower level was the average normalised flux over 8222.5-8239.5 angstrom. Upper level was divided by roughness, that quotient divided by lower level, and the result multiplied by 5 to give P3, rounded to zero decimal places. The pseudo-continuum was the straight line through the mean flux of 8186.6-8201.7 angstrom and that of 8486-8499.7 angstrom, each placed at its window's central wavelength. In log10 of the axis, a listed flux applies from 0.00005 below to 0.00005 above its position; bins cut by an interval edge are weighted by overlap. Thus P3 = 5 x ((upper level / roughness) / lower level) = 261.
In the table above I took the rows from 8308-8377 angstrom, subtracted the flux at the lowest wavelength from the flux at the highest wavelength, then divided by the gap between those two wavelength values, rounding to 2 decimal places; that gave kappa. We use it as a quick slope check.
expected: -0.01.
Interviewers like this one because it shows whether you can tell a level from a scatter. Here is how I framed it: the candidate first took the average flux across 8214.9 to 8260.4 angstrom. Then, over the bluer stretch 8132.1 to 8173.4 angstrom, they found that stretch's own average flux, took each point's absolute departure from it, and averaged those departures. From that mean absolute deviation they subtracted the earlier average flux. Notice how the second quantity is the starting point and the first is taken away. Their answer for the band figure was -40.5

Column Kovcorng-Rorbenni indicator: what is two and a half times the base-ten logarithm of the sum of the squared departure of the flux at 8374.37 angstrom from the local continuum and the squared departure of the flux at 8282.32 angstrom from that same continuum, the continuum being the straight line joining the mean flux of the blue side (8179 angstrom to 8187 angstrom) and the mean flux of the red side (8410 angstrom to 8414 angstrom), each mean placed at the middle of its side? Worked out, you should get 4.1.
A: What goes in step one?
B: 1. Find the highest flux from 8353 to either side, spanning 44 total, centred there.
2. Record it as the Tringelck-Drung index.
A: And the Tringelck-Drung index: 43.3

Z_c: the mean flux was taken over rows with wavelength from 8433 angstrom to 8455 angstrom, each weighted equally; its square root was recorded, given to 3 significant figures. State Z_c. 6.18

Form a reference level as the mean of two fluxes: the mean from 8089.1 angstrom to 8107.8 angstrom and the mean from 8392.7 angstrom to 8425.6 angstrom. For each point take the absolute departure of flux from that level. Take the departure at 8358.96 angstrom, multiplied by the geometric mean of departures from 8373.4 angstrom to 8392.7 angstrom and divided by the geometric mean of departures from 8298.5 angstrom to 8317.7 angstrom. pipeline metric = 3.2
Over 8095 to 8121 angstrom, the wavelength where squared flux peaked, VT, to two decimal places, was 8114.32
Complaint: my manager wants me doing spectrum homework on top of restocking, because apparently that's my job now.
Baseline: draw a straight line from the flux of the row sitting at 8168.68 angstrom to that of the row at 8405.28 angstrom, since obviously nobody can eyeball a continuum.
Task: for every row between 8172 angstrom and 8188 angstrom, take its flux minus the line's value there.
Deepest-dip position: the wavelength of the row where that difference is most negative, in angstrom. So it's 8183.74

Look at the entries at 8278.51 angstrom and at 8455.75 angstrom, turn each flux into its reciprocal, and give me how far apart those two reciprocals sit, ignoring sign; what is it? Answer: 0.0023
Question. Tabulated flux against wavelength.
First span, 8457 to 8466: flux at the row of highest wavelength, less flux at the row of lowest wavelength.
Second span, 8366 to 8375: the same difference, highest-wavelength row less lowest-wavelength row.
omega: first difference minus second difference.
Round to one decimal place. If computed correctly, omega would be -4.9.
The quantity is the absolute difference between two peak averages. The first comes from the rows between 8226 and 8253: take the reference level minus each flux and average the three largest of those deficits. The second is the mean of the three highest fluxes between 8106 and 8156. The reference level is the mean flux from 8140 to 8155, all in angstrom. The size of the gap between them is 42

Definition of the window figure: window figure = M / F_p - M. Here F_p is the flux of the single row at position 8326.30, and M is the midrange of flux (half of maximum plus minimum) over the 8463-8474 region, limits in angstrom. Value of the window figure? -35.1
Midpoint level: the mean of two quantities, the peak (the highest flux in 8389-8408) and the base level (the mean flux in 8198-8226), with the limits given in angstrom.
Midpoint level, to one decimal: 41.4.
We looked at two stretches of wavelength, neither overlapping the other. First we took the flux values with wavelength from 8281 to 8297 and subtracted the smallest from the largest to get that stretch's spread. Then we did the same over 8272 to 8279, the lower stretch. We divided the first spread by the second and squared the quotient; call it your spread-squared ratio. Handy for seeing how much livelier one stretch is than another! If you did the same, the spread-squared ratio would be 5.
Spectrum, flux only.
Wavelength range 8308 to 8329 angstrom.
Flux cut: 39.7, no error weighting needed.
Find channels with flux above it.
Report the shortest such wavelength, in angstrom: 8309.06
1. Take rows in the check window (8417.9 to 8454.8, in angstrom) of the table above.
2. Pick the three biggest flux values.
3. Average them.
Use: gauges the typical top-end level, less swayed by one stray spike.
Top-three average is 41.0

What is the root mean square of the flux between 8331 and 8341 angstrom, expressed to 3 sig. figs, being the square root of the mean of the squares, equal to 40.8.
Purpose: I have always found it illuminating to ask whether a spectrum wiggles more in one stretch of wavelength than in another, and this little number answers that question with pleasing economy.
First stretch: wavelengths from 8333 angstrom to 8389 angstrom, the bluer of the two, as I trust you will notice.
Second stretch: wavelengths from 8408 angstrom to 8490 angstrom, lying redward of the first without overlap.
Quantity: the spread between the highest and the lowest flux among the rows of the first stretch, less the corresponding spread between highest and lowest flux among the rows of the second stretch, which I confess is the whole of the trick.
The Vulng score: -1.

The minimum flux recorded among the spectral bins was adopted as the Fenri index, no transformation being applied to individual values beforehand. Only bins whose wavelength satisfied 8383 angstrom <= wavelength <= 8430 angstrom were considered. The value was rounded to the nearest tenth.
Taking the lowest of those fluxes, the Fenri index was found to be 36.3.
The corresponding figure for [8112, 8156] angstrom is 39.4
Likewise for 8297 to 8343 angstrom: 37.4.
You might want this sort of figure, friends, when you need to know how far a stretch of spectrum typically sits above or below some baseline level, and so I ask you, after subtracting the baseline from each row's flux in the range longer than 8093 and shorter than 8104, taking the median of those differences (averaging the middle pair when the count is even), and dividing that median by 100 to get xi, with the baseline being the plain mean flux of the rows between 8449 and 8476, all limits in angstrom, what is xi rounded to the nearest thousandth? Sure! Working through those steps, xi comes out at 0.025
